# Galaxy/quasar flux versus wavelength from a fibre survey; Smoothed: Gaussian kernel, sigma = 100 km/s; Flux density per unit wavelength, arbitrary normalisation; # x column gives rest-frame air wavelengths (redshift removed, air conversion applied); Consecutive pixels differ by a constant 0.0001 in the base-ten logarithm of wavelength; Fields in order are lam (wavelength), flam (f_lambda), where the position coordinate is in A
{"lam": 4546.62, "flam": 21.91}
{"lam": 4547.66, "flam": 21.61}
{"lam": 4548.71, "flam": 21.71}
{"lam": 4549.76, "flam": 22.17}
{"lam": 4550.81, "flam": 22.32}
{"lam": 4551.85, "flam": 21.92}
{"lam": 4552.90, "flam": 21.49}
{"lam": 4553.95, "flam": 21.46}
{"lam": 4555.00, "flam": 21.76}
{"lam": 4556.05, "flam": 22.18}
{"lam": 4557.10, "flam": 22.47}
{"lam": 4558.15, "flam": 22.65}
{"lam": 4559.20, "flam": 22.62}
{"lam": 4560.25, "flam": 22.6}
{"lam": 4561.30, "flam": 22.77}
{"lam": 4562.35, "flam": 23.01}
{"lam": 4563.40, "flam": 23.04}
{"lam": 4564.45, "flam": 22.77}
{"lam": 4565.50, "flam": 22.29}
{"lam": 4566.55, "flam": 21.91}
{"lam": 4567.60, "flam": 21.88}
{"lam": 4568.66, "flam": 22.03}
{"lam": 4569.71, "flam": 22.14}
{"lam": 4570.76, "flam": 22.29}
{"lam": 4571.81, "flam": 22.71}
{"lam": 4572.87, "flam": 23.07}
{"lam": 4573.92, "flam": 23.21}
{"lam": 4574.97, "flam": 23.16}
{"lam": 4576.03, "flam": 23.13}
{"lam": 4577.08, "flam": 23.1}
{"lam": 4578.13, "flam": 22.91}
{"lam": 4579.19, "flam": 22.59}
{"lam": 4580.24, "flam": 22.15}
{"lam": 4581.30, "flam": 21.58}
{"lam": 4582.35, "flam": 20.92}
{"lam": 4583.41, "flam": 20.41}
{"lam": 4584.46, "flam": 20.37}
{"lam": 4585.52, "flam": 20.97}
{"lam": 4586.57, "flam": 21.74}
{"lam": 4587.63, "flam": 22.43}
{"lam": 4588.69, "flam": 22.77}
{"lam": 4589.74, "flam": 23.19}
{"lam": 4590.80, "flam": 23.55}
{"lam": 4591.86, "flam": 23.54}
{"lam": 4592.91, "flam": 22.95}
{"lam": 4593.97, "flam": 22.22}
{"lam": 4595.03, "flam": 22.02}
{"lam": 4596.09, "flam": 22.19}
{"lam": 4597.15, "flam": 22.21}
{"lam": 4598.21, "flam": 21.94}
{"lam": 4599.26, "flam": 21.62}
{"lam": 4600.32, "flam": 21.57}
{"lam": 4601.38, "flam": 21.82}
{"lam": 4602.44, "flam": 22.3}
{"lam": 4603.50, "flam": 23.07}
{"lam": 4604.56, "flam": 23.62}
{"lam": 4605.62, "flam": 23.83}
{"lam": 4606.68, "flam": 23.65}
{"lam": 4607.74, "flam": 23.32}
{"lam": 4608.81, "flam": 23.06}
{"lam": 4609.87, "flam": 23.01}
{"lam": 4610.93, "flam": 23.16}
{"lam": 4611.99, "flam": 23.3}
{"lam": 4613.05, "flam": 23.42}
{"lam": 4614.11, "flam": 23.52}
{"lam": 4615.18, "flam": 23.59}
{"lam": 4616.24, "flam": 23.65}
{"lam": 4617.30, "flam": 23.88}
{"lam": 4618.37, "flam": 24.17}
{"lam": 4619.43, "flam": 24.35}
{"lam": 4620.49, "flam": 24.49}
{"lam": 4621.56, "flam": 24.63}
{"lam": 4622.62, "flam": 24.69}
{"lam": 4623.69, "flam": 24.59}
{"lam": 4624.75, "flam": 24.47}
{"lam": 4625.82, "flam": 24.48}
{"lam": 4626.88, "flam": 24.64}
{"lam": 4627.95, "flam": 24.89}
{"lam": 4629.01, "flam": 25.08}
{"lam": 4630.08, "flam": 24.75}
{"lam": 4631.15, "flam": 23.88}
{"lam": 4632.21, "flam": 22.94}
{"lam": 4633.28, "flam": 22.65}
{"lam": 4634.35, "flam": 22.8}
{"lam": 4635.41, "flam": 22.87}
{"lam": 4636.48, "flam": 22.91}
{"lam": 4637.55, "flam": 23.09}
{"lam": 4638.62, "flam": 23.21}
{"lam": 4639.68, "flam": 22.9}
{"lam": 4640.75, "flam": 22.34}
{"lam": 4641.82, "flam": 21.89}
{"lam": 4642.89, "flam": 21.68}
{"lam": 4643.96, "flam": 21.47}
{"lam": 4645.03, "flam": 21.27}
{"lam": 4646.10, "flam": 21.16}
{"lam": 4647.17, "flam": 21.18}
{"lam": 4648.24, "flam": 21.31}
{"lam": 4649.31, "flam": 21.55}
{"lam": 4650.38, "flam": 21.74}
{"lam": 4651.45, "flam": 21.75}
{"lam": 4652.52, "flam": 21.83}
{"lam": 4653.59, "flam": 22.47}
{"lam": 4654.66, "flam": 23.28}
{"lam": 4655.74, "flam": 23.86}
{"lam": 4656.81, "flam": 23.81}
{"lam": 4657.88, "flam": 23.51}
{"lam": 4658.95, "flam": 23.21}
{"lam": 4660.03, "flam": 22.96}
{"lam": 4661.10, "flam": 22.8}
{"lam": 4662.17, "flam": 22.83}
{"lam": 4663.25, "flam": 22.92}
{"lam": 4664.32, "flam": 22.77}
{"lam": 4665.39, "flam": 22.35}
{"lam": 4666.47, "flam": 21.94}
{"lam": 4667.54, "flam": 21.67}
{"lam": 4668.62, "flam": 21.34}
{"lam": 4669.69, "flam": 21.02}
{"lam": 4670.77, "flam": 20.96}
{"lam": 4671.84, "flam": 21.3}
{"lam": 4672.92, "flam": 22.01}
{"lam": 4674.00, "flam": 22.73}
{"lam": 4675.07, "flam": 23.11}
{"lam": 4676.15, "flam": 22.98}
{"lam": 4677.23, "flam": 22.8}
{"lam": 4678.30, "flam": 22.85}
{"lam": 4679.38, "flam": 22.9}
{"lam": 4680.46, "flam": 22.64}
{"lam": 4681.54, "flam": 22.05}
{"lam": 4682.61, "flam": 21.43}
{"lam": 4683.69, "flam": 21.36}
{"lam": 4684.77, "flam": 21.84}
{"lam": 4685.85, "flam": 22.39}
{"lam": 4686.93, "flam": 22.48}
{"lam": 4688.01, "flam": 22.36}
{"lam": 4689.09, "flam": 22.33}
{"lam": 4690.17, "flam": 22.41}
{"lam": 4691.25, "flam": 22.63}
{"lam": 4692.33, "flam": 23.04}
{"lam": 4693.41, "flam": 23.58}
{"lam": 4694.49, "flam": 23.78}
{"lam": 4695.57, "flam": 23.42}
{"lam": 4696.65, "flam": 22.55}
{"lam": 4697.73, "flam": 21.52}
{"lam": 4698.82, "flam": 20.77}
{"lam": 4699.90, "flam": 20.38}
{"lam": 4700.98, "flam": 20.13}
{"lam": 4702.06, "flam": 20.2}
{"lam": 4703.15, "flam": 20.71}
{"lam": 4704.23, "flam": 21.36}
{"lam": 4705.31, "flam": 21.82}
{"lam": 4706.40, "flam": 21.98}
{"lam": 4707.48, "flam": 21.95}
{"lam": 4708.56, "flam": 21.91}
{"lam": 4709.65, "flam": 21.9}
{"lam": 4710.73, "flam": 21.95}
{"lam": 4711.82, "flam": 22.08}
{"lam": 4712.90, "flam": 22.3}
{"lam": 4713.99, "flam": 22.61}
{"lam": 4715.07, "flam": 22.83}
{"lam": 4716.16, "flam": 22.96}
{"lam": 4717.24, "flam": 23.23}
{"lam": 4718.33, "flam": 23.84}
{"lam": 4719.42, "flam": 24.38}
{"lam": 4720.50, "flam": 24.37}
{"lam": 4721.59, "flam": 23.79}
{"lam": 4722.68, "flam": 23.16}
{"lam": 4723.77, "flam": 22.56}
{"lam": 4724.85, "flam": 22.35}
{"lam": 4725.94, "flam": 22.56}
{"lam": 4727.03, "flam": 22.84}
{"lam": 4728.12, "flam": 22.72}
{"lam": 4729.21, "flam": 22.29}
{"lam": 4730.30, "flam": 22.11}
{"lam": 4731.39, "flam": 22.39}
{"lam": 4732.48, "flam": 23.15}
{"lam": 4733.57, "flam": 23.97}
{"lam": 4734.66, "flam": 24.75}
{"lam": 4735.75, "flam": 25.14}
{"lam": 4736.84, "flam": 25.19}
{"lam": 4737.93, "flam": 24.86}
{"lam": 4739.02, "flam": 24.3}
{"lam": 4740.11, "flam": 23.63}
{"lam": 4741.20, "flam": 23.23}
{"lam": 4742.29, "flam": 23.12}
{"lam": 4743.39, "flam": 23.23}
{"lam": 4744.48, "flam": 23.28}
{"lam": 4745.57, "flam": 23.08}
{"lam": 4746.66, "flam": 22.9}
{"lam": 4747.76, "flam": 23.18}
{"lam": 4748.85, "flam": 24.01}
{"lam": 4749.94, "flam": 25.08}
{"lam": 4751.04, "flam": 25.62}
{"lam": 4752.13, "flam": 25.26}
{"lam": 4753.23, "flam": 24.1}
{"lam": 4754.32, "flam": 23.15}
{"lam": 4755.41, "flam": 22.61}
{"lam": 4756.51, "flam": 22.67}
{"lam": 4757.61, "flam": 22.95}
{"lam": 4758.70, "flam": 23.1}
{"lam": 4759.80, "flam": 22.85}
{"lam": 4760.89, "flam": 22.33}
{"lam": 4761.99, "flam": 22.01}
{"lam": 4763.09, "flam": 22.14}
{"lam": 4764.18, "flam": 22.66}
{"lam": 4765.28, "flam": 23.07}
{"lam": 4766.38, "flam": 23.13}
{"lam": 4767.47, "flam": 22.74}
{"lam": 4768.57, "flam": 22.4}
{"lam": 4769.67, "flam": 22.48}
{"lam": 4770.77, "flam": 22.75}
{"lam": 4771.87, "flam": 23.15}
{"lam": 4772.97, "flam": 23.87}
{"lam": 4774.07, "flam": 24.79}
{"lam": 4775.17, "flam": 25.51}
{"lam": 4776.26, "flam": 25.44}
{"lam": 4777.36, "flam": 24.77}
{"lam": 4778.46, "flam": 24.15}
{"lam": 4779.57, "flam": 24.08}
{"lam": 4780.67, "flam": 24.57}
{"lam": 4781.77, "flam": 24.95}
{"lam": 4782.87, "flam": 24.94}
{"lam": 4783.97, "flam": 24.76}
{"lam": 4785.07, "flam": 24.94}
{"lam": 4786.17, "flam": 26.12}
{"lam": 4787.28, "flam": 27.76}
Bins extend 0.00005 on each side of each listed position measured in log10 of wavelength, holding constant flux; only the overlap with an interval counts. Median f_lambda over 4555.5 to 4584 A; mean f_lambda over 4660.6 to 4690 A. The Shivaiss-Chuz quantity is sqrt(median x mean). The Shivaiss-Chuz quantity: 22.4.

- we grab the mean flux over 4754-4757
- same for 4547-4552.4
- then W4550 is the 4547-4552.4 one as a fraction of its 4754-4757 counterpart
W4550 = 0.96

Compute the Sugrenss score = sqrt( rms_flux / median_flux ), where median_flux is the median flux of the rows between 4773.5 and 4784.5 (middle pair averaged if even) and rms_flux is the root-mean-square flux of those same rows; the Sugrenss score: 1.00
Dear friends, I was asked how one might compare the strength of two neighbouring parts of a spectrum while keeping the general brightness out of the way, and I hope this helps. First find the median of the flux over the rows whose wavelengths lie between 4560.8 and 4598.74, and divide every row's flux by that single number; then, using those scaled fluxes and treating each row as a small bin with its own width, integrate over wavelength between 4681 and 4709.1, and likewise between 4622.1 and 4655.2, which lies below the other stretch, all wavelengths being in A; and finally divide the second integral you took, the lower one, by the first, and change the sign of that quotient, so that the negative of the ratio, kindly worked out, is -1.23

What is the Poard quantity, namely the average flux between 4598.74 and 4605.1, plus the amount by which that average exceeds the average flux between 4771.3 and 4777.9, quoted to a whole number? 20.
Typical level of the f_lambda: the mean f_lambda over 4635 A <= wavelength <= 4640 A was 23.0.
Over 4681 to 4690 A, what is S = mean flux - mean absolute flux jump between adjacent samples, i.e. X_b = 21.8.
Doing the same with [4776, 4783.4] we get 24.3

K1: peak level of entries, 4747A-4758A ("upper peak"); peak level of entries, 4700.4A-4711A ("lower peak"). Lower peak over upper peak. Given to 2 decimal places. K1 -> 0.86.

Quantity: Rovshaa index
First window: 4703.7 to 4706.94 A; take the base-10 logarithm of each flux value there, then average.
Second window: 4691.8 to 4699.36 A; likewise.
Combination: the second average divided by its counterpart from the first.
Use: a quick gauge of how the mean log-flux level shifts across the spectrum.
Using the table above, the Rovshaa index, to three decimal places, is 1.014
